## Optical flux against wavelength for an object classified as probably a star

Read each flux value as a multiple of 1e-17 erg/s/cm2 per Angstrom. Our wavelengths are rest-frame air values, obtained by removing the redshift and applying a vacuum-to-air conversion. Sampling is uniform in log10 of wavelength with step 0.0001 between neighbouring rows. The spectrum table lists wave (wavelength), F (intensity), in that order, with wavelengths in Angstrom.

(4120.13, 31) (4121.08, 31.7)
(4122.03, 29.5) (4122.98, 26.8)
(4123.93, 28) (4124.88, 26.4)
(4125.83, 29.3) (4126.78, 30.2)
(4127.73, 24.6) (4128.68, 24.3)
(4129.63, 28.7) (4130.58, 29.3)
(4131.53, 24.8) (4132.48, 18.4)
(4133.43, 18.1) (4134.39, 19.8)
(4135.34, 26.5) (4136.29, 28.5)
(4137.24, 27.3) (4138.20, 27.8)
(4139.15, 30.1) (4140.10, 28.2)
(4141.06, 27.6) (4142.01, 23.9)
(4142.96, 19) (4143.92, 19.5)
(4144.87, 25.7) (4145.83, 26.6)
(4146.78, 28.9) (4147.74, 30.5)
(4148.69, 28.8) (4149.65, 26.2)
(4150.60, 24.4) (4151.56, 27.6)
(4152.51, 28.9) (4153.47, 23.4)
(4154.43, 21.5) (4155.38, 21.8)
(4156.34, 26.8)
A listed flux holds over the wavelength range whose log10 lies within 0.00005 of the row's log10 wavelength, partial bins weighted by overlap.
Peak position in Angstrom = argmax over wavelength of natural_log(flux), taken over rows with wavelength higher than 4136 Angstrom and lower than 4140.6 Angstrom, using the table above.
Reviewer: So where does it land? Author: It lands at 4139.15 Angstrom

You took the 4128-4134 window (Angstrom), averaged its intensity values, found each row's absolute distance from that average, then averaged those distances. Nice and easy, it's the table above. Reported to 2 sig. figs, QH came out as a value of 3.8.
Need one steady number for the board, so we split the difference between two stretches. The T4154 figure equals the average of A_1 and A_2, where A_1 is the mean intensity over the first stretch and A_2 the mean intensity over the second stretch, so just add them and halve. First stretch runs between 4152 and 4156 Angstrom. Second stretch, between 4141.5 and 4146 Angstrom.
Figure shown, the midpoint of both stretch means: 23.4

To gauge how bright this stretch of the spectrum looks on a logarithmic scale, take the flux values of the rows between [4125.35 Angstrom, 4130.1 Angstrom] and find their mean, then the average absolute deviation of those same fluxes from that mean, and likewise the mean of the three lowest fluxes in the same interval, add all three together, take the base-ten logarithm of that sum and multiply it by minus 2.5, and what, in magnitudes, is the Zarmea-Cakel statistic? -4.36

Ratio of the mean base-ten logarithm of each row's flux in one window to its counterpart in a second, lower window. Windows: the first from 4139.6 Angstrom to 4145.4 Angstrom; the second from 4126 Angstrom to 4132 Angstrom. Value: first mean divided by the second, 0.96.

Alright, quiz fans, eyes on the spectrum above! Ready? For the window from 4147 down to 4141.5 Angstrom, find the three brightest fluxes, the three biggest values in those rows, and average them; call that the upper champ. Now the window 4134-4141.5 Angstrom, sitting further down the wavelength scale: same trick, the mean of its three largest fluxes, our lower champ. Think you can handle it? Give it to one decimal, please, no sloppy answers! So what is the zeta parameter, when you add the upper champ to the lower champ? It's 56.0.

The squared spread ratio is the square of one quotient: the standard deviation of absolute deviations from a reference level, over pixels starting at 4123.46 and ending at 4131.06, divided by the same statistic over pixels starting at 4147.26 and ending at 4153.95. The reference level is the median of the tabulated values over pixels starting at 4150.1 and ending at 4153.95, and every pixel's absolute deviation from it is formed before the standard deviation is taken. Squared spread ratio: 0.8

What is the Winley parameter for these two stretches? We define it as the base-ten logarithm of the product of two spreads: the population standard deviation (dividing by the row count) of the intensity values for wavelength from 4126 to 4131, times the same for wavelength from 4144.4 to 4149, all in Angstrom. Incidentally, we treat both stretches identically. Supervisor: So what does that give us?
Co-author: 0.63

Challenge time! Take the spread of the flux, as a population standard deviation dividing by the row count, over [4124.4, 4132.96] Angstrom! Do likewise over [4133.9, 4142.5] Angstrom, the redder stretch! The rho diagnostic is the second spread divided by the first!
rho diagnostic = 0.82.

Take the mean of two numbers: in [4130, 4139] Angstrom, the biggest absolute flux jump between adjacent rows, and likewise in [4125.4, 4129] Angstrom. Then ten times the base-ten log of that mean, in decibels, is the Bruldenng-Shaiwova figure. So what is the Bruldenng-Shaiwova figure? 7.89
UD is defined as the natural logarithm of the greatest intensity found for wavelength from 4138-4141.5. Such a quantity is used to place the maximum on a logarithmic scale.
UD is 3.40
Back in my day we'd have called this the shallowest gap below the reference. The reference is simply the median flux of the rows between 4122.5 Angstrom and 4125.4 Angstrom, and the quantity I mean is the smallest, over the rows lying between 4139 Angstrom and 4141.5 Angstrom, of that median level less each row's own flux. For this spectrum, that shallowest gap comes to -3.3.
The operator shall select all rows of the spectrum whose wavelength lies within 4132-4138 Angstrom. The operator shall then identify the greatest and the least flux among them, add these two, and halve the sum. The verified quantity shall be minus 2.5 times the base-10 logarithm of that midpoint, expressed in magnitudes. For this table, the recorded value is -3.42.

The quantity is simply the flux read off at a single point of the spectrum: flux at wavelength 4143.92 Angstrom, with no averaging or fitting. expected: 19.5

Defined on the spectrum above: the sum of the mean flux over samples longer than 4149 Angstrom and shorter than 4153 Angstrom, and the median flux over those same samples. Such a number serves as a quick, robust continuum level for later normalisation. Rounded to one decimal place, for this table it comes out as 53.7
